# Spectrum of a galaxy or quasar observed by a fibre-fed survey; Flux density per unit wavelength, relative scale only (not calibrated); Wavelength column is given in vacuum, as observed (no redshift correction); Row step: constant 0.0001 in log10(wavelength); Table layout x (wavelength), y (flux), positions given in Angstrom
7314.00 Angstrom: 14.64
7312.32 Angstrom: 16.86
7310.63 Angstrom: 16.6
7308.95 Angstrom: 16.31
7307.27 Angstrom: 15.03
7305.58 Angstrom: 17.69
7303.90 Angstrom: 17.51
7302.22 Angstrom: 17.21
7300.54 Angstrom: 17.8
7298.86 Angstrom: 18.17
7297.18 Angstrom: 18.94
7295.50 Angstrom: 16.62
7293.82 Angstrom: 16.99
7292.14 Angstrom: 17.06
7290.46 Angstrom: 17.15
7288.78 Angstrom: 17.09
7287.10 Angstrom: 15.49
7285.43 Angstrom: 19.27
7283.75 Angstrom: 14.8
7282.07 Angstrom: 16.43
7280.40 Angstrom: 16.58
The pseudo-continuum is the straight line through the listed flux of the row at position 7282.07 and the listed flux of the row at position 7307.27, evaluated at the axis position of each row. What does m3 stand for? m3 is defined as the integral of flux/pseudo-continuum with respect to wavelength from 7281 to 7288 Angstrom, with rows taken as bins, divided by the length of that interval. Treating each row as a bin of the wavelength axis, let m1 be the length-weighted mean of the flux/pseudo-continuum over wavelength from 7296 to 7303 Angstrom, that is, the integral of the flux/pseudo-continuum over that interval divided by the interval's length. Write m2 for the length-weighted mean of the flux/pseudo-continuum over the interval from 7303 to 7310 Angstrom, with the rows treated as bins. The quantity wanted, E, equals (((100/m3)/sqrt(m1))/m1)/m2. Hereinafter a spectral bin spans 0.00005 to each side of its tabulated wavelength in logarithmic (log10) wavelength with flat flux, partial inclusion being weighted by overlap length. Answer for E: 71.3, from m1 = 1.16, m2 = 1.10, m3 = 1.01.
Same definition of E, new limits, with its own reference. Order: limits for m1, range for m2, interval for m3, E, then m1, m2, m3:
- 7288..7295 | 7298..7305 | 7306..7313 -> 71.7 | 1.07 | 1.15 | 1.09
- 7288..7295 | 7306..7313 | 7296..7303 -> 71.1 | 1.07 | 1.09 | 1.16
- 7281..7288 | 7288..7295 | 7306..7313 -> 83.8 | 1.01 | 1.07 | 1.09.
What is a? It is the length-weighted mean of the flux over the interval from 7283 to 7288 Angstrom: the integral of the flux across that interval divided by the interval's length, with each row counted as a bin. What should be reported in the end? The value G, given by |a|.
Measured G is 16.6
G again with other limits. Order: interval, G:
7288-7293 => 17.1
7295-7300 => 18.0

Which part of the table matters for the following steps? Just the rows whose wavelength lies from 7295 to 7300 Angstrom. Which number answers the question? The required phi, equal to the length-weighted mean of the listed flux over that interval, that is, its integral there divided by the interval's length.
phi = 18.0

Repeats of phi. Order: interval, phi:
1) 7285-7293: 17.1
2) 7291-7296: 16.9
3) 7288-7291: 17.1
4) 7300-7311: 16.9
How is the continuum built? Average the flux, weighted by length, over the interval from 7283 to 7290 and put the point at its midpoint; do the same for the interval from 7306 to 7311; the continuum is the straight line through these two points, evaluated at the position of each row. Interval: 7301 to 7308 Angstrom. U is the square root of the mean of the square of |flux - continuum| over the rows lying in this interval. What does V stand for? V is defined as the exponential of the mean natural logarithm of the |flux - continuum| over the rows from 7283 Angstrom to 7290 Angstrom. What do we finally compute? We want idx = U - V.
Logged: 0.0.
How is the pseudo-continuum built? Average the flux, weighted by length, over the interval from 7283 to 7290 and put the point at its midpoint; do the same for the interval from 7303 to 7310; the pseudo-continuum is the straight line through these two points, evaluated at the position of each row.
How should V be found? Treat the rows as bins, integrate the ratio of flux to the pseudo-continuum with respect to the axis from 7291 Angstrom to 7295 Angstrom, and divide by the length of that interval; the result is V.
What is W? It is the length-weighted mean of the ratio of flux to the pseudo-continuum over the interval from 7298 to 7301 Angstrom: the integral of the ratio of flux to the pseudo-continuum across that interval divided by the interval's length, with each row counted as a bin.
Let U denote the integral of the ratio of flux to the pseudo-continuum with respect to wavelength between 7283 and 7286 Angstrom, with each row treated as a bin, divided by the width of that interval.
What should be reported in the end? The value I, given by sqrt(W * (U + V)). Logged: 1.48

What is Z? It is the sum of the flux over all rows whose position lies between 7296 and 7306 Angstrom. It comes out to 107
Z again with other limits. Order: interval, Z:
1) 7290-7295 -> 51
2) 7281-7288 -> 66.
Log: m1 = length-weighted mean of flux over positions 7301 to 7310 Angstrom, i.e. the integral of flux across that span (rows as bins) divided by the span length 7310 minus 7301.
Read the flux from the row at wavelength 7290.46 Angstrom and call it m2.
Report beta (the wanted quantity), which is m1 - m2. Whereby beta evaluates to -0.4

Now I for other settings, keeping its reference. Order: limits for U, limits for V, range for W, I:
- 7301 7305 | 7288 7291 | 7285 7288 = 1.46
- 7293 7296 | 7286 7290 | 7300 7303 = 1.45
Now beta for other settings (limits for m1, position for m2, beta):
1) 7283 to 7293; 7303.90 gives -0.7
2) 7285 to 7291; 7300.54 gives -0.7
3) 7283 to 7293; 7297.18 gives -2.1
